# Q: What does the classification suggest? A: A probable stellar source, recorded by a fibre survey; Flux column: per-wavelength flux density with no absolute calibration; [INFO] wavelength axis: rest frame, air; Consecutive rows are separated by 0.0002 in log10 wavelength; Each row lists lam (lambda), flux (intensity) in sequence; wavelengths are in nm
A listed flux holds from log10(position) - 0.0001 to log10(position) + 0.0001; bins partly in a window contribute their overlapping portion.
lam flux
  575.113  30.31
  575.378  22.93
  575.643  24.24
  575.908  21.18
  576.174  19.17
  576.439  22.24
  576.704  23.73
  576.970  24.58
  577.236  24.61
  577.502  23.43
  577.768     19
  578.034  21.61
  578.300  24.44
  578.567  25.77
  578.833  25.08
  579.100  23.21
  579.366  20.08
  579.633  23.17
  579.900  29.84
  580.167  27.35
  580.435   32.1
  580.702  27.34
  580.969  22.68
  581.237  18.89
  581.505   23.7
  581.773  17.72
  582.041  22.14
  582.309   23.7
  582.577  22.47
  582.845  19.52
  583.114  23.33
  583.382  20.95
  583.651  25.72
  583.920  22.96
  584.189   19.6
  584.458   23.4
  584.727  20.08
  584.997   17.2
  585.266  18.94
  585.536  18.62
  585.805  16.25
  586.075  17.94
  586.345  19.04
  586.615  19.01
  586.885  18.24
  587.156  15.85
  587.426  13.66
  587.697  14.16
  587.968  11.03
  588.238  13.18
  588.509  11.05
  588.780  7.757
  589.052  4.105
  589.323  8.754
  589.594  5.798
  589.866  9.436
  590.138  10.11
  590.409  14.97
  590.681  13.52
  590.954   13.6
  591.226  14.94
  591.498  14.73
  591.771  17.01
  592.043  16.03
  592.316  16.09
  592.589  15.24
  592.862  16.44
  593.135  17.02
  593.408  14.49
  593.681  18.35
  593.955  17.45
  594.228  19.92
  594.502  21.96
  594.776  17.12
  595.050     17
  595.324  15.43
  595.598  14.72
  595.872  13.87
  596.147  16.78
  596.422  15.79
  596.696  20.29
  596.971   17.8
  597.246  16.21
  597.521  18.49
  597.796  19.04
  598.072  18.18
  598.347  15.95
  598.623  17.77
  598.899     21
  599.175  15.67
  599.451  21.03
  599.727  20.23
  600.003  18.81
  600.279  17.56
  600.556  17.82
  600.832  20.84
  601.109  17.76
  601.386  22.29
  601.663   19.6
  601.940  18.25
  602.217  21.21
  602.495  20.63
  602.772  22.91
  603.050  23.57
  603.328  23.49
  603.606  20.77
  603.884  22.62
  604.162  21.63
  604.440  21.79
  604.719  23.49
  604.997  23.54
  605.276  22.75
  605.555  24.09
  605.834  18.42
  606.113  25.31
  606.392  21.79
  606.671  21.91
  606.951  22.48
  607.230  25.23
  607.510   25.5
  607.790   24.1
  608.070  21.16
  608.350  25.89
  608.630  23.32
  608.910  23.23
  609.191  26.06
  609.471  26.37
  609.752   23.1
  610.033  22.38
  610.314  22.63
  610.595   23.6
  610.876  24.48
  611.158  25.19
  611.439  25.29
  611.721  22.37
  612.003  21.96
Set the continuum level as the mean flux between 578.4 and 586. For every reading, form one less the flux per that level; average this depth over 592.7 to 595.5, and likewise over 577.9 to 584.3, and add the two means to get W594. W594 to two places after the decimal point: 0.18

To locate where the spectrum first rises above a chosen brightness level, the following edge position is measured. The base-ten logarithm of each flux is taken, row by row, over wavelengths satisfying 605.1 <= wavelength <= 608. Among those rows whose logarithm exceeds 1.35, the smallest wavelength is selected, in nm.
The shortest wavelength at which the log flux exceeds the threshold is 605.276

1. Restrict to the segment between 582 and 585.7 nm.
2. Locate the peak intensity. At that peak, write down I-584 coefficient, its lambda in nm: 583.651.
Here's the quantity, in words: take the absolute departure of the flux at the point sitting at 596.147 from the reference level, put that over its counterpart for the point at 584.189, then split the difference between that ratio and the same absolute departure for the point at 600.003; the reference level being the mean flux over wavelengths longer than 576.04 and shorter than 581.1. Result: 3.5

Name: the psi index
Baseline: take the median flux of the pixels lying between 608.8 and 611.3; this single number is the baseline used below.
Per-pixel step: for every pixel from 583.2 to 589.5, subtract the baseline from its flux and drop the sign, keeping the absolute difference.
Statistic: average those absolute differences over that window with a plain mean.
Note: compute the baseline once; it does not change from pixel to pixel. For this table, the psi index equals 7.4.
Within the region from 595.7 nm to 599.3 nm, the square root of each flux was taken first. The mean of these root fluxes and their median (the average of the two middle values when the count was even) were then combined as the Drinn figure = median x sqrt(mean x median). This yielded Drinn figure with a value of 18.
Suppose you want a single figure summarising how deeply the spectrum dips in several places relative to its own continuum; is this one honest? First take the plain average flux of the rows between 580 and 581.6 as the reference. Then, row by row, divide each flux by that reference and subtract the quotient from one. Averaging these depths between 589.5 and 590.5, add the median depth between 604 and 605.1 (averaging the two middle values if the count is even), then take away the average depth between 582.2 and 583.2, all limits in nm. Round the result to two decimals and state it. 0.59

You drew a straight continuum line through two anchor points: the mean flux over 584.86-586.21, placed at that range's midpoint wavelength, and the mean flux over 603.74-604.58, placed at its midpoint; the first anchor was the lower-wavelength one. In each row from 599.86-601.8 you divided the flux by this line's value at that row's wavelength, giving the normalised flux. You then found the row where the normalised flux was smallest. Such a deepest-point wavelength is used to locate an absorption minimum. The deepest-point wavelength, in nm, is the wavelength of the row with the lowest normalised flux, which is 600.279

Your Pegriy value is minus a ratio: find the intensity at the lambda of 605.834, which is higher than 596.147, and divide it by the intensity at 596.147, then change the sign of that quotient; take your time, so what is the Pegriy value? -1.10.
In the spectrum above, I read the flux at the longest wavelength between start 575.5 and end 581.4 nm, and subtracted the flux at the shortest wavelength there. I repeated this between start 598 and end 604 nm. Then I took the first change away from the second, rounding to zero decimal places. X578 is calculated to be 10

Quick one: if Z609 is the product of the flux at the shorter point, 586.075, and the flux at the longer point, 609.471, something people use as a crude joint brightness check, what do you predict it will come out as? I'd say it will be 473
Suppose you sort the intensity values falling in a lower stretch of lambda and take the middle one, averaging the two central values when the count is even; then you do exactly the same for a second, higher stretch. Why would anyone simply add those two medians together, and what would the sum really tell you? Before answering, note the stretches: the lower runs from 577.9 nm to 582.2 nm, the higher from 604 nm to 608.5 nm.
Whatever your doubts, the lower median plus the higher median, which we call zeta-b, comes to 47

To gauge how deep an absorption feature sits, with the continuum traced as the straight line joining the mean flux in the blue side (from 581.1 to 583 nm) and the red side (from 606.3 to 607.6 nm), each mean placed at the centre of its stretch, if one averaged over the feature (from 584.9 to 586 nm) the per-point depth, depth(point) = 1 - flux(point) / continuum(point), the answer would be 0.17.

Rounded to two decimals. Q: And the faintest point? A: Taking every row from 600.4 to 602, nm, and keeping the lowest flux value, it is 17.76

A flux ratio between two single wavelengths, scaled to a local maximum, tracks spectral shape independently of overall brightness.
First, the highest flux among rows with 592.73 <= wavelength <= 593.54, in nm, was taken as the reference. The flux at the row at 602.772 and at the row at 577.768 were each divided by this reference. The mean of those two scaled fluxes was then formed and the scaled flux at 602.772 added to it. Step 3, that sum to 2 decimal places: 2.58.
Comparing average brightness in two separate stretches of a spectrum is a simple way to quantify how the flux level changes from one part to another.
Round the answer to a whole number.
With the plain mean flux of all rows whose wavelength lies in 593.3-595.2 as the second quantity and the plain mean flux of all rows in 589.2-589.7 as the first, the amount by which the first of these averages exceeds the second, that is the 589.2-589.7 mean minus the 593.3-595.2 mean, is -11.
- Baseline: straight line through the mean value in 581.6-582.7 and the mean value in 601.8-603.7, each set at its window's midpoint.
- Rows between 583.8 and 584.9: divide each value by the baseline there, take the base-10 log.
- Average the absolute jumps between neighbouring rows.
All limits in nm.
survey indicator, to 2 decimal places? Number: 0.07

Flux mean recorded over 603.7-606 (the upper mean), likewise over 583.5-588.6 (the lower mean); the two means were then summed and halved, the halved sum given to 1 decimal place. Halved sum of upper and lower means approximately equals 20.0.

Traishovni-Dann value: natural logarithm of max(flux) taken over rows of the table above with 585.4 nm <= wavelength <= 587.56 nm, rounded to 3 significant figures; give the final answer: 2.95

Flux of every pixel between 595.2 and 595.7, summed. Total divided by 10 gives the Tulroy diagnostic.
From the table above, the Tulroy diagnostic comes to 3.0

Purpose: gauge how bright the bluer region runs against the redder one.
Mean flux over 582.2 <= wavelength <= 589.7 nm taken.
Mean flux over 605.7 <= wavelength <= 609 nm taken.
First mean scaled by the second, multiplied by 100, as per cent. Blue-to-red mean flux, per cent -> 73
